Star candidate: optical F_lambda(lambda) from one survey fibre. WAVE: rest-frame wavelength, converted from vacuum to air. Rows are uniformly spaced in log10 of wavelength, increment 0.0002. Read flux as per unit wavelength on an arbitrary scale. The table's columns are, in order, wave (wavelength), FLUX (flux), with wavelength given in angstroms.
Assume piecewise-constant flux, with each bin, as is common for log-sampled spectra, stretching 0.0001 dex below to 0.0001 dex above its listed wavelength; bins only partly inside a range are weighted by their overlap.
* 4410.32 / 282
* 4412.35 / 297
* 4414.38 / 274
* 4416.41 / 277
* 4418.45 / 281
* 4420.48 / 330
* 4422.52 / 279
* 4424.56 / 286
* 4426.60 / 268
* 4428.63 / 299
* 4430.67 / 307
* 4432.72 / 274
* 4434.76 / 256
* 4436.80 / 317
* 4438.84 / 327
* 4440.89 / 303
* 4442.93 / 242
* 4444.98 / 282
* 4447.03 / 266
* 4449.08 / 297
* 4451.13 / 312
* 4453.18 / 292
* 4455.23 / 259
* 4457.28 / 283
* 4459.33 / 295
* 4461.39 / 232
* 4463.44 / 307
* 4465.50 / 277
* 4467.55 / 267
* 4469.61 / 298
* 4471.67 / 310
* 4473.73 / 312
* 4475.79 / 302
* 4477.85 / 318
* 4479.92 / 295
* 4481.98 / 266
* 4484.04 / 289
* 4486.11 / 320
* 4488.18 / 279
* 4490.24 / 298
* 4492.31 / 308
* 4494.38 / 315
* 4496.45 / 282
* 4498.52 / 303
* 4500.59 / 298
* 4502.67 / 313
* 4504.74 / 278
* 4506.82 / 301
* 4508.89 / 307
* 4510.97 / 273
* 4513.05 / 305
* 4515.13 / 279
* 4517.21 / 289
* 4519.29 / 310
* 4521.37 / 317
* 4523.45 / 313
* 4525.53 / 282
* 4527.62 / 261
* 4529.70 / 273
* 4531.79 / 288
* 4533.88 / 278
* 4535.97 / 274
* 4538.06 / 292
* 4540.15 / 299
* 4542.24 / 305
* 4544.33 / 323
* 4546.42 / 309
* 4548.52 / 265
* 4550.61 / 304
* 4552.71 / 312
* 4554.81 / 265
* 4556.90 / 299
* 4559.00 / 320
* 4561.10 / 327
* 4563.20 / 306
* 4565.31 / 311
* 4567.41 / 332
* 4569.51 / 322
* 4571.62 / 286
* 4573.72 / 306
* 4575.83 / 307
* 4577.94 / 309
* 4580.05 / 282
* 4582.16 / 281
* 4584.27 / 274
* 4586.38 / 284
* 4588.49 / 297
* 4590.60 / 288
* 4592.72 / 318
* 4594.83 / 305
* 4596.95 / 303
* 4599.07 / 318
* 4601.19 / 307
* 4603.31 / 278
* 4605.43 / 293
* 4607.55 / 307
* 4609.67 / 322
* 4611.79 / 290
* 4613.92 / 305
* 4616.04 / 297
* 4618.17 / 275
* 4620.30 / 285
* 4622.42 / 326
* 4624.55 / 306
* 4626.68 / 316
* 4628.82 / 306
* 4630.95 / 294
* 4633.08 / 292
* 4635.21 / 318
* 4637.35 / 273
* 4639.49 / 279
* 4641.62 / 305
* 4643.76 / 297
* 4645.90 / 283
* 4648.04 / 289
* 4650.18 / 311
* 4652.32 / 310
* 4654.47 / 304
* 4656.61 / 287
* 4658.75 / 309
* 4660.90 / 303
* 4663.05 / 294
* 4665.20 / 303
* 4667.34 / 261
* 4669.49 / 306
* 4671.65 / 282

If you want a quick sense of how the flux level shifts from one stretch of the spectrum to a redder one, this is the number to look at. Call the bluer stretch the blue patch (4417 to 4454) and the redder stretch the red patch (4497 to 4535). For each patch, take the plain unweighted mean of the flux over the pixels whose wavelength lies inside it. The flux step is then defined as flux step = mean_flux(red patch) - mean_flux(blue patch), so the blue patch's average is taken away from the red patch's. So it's 2.8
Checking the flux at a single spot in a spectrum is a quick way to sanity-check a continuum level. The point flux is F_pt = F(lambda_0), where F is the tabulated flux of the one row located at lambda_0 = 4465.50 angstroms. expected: 277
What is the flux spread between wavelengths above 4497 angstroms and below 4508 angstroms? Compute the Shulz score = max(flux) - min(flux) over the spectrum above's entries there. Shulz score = 35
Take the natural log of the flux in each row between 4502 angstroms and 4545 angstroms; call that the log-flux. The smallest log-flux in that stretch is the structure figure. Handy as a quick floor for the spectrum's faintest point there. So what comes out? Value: 5.56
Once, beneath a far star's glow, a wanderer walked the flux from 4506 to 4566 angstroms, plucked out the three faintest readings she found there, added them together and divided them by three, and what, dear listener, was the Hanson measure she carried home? 264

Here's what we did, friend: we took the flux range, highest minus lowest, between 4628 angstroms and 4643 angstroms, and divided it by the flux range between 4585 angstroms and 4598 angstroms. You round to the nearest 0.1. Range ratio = 1.3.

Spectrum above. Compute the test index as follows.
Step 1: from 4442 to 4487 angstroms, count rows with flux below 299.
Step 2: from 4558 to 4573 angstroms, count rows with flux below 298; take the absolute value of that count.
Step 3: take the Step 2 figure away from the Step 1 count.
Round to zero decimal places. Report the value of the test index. 14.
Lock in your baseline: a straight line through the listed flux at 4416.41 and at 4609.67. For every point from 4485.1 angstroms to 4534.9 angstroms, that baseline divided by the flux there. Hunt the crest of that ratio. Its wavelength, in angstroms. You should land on 4527.62 angstroms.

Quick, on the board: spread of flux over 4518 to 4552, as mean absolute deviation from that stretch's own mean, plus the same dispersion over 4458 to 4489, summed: 34.9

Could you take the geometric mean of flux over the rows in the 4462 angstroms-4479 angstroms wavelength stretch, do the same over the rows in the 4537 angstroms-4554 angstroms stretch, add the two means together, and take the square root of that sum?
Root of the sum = 24.5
